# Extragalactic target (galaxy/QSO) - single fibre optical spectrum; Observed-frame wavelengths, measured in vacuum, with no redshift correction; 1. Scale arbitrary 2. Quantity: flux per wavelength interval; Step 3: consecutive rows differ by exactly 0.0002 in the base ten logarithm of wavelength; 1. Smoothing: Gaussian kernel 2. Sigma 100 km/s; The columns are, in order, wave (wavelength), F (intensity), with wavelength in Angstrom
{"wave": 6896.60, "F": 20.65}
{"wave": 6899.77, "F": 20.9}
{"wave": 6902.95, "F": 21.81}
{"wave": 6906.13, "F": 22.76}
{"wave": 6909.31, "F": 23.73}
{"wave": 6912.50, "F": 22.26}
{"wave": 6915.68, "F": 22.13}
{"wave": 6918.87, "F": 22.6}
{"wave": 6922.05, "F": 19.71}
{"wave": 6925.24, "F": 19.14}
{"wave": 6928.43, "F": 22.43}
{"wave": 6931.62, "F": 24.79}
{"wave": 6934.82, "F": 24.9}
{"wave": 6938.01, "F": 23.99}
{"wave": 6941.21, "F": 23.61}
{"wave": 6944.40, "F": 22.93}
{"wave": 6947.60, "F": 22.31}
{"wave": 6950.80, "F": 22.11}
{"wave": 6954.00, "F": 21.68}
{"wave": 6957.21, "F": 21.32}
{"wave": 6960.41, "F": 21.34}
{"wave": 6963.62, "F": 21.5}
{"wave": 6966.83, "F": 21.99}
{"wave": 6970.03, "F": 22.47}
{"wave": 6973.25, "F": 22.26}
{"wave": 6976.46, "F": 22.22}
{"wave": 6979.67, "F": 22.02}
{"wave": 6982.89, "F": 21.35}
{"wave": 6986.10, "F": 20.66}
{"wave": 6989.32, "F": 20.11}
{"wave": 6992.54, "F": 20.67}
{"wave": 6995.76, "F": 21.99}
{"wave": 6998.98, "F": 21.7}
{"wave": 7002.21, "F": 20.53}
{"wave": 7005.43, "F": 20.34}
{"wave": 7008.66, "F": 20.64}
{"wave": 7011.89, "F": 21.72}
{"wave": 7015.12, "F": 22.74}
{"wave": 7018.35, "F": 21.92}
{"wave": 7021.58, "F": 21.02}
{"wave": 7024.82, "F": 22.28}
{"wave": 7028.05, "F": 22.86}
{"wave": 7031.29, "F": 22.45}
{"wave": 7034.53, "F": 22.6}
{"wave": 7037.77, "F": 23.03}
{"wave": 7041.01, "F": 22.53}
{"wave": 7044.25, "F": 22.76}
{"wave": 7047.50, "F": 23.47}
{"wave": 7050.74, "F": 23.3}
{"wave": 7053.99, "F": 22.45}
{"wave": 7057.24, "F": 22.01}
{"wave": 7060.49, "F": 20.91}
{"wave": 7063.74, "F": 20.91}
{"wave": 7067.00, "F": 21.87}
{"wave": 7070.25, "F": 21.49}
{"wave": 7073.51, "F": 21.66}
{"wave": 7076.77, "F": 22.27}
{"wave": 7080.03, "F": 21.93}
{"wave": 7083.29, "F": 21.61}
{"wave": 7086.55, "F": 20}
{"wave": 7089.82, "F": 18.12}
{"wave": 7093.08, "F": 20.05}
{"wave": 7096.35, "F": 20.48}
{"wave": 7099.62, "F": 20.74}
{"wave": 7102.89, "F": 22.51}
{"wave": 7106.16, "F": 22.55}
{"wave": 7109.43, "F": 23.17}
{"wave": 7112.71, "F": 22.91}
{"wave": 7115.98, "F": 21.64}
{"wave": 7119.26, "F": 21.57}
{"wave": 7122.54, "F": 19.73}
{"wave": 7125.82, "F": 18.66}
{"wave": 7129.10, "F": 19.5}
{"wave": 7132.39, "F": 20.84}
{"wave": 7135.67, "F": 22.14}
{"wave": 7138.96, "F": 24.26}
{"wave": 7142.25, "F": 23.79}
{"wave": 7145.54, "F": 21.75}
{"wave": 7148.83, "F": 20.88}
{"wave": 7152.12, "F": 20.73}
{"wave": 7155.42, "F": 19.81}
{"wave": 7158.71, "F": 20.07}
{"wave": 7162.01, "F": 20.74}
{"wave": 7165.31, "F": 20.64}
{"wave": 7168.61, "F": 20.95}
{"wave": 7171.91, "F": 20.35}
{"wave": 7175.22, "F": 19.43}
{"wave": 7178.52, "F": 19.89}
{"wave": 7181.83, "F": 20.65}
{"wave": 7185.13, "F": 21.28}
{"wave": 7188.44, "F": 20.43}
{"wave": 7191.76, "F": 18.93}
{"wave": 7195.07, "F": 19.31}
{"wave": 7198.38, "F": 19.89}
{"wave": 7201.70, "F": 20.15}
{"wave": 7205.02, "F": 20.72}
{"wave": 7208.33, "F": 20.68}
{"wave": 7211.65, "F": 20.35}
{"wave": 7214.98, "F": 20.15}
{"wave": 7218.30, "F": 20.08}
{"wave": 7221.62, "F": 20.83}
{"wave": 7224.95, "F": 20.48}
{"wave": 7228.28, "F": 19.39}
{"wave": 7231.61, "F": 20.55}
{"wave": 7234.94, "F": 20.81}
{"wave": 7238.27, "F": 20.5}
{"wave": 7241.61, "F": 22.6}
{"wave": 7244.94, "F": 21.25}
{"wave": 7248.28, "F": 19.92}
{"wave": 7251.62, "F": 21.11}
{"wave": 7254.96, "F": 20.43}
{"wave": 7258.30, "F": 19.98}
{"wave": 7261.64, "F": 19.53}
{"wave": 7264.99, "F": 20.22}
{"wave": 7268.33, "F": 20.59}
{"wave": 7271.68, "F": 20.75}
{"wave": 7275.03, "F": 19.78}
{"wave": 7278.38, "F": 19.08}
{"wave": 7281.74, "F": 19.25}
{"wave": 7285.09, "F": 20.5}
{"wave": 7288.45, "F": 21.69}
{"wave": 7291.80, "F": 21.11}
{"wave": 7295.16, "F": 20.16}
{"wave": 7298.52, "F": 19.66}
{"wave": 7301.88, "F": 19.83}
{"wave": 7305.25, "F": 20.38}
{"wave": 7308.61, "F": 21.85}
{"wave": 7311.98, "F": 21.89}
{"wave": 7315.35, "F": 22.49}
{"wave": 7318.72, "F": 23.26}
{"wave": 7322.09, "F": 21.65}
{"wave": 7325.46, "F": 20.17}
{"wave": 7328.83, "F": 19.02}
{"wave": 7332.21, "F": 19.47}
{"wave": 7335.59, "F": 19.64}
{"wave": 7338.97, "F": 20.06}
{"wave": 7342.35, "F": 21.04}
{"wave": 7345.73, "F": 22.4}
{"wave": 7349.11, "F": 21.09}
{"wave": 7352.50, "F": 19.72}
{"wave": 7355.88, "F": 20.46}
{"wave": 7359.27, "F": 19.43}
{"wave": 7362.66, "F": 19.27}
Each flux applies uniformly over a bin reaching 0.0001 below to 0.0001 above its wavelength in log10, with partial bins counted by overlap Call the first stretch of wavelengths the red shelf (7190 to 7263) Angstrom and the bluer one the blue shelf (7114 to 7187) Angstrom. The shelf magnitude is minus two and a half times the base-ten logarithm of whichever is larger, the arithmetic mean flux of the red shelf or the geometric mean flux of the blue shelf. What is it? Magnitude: -3.30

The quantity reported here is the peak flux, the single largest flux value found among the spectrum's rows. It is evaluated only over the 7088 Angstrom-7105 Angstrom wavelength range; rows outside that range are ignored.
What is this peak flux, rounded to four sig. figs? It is 22.51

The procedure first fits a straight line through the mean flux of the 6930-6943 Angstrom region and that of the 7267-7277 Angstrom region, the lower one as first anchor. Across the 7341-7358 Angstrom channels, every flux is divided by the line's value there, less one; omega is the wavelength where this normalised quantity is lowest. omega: 7352.50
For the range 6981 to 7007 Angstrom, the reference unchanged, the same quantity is 6989.32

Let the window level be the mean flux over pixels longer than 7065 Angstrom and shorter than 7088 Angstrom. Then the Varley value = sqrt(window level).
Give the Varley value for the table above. 4.64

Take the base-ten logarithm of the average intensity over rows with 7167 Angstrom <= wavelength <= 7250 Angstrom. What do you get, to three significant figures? 1.31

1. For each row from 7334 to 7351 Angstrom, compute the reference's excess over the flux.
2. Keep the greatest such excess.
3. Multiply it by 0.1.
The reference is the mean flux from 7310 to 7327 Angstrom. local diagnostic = 0.23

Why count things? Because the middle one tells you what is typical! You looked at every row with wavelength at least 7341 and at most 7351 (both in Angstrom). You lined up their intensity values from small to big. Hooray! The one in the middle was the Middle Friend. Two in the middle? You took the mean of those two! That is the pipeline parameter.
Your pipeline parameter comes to 21.1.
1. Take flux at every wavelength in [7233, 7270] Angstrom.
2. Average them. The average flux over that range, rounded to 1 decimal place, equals 20.6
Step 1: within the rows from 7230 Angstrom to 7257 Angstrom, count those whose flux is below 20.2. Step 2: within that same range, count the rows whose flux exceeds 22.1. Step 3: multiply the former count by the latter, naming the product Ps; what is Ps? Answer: 1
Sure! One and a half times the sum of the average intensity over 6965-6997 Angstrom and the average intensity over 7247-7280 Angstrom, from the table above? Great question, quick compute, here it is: 62.6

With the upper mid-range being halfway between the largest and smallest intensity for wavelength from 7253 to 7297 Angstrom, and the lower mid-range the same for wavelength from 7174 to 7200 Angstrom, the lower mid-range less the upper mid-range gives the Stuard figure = -0.3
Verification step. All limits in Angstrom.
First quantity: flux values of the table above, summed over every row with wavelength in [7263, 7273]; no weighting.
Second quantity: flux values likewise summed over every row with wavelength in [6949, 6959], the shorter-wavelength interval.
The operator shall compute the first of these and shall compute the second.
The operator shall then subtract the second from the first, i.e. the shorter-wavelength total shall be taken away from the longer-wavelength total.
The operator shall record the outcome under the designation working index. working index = -4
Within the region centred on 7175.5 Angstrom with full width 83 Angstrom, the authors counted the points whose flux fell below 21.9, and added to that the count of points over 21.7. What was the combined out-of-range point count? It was 26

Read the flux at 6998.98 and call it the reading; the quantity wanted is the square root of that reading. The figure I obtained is 4.66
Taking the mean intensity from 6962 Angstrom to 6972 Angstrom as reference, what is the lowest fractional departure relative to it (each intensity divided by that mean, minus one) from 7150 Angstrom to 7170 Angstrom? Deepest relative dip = -0.10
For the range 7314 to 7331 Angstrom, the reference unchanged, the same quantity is -0.13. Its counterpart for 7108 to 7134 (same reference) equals -0.15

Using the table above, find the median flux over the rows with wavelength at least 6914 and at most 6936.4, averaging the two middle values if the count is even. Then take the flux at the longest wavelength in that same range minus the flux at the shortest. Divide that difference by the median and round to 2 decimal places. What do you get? 0.12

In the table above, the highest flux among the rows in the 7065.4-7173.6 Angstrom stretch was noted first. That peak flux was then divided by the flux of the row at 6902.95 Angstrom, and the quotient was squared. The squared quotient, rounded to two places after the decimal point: 1.24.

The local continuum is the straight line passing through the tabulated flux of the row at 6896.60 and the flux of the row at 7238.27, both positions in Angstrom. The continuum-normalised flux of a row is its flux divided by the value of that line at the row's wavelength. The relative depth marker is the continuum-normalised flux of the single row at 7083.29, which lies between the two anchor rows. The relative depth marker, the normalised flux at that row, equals 1.05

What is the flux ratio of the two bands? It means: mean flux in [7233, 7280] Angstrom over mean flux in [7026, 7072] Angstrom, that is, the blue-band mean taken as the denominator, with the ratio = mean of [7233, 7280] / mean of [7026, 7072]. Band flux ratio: 0.92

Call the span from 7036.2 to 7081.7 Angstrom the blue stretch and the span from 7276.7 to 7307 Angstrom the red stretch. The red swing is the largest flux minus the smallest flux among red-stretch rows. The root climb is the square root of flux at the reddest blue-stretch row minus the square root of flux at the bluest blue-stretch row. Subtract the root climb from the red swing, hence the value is 2.7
